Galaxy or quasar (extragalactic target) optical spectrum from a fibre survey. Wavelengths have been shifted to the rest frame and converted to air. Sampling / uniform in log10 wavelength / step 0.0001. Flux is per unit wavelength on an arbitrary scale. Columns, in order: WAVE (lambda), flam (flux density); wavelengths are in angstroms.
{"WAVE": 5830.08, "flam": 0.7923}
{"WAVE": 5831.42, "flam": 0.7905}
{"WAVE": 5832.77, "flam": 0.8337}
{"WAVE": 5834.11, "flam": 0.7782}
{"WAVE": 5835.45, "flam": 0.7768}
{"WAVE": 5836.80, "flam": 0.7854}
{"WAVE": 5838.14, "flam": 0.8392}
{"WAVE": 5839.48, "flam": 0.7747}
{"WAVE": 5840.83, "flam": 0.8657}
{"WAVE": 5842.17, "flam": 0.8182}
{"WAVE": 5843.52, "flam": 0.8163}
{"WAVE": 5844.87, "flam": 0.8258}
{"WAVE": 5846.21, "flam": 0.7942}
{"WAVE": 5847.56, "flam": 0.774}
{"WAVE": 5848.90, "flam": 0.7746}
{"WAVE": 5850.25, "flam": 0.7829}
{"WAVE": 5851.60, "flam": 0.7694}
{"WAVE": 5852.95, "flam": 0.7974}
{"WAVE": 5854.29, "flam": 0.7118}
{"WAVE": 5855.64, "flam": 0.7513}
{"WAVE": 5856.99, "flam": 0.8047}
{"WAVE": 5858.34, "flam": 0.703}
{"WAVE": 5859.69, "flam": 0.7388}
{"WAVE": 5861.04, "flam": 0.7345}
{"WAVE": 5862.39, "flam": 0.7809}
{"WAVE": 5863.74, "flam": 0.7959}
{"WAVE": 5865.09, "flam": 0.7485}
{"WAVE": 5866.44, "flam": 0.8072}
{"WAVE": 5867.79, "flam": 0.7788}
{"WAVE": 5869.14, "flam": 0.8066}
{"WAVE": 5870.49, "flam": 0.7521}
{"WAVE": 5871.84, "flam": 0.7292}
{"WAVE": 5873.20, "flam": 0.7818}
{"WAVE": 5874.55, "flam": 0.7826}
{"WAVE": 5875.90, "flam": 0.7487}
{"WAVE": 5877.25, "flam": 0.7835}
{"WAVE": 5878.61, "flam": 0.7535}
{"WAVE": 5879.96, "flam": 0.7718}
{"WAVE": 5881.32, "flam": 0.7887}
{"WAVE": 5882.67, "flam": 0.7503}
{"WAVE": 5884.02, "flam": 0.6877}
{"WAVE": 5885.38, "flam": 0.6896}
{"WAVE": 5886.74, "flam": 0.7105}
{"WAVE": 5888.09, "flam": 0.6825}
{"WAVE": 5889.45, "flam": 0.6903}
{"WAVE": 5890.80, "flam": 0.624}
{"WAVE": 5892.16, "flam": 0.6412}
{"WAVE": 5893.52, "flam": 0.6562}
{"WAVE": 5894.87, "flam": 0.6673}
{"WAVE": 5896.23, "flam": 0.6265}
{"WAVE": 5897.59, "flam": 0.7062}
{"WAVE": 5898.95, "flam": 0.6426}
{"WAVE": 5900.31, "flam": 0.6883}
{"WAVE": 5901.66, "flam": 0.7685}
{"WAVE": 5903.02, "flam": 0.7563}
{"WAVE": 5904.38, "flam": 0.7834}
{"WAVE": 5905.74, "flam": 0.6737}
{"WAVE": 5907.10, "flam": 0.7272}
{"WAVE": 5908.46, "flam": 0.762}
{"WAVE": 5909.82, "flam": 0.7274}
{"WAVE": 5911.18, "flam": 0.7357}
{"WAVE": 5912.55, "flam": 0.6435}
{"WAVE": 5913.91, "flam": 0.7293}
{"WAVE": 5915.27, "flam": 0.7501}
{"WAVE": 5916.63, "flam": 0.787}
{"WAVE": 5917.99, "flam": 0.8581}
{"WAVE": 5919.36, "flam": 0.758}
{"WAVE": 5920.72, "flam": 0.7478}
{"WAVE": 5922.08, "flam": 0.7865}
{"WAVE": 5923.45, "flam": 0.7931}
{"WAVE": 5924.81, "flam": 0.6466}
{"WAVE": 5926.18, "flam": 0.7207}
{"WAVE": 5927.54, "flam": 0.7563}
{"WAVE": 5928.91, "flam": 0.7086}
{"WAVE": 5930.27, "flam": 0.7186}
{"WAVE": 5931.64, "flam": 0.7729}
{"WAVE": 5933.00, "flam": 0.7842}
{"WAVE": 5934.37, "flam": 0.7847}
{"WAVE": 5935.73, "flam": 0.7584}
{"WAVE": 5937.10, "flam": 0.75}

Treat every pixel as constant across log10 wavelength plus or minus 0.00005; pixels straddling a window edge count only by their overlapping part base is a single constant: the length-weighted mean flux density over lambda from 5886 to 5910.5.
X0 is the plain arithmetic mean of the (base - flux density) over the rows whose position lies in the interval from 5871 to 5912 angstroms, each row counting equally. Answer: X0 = -0.021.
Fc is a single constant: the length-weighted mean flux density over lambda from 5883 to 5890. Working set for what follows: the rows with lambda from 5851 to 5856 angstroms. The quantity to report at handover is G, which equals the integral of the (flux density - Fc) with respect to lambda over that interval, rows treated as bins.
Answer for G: 0.32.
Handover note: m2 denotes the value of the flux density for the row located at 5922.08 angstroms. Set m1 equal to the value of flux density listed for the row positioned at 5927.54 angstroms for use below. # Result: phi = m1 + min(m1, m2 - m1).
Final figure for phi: 0.79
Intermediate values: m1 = 0.7563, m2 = 0.7865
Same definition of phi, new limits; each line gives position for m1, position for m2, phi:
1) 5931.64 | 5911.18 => 0.74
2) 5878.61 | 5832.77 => 0.83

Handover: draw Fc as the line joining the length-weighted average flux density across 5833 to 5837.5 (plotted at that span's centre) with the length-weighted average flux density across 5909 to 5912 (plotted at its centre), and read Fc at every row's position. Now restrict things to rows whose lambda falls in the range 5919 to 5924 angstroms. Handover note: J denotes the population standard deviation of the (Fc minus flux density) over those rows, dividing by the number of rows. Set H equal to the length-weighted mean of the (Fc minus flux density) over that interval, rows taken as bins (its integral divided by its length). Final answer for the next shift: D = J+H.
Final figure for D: -0.033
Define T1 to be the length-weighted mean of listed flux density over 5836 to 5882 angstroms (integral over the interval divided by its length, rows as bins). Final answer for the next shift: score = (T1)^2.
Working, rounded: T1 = 0.78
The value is 0.606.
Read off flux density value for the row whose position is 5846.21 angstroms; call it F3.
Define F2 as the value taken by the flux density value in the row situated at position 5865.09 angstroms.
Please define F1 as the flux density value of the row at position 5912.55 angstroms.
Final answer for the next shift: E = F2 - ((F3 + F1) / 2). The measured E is 0.03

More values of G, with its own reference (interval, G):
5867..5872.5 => 0.40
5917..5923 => 0.56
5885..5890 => -0.01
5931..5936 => 0.41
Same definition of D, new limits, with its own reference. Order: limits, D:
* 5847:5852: 0.005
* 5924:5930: 0.044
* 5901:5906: 0.023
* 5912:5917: 0.052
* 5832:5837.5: 0.016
